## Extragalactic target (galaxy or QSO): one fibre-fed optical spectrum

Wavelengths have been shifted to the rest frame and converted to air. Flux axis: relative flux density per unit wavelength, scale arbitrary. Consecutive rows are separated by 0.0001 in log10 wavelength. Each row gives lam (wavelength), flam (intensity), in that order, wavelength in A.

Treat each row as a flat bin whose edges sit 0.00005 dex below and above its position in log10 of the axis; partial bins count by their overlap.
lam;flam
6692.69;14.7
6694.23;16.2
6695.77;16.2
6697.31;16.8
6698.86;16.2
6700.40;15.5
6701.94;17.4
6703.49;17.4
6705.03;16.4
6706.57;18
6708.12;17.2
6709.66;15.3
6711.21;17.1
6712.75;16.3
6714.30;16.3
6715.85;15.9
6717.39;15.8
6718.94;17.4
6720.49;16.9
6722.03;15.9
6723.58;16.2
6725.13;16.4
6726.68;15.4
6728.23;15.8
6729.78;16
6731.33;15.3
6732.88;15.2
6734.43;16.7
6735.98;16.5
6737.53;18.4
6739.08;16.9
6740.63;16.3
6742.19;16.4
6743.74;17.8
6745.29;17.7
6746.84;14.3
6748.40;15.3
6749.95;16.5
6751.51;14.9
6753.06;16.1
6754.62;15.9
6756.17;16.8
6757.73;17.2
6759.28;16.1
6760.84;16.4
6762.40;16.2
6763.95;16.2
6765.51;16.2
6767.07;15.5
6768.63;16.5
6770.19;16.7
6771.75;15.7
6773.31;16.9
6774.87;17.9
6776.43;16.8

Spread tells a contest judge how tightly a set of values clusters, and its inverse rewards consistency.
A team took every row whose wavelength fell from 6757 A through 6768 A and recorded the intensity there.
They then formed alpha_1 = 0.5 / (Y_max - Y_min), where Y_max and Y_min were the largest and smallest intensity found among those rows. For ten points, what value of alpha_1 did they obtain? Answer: 0.294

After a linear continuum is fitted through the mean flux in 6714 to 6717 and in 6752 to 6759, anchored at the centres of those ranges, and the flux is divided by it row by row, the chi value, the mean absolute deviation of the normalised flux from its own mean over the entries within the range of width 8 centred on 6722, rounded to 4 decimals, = 0.0304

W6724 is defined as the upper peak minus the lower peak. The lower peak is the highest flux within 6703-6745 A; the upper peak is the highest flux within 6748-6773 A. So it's -1.2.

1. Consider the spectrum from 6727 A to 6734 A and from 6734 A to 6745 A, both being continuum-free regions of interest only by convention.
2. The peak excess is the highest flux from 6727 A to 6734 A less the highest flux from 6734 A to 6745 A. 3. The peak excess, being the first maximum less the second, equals -2.4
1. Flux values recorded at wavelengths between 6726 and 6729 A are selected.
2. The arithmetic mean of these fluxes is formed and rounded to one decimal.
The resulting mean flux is 15.6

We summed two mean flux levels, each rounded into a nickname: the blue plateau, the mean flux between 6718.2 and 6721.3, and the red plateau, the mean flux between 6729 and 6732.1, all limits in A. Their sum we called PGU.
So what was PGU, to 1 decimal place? 32.8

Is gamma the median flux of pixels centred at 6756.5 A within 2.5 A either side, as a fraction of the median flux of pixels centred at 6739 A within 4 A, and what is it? 1.02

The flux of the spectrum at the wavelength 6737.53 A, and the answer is 18.4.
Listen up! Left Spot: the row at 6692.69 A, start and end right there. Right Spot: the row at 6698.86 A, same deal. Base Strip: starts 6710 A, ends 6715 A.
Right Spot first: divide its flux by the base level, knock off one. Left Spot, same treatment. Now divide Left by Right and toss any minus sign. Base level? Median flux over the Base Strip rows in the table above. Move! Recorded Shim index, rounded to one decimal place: 16.0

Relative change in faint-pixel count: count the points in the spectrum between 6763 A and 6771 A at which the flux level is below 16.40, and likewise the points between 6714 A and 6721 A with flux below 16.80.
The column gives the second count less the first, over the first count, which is 0.0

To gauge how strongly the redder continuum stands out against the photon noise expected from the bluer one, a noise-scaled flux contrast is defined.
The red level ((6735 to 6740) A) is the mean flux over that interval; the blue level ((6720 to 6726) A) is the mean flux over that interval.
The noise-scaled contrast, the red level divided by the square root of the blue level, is 4.27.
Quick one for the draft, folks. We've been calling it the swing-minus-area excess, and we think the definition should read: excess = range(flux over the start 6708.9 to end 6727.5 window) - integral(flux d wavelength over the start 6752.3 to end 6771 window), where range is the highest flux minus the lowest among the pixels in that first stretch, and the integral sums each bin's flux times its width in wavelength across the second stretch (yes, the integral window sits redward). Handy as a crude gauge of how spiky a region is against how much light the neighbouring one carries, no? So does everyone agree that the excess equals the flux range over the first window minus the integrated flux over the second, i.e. -303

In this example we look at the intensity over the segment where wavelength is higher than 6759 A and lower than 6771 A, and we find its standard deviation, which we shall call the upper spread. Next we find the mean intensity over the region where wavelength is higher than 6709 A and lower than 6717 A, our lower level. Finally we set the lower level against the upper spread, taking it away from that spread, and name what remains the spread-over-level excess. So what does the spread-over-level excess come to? -15.8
